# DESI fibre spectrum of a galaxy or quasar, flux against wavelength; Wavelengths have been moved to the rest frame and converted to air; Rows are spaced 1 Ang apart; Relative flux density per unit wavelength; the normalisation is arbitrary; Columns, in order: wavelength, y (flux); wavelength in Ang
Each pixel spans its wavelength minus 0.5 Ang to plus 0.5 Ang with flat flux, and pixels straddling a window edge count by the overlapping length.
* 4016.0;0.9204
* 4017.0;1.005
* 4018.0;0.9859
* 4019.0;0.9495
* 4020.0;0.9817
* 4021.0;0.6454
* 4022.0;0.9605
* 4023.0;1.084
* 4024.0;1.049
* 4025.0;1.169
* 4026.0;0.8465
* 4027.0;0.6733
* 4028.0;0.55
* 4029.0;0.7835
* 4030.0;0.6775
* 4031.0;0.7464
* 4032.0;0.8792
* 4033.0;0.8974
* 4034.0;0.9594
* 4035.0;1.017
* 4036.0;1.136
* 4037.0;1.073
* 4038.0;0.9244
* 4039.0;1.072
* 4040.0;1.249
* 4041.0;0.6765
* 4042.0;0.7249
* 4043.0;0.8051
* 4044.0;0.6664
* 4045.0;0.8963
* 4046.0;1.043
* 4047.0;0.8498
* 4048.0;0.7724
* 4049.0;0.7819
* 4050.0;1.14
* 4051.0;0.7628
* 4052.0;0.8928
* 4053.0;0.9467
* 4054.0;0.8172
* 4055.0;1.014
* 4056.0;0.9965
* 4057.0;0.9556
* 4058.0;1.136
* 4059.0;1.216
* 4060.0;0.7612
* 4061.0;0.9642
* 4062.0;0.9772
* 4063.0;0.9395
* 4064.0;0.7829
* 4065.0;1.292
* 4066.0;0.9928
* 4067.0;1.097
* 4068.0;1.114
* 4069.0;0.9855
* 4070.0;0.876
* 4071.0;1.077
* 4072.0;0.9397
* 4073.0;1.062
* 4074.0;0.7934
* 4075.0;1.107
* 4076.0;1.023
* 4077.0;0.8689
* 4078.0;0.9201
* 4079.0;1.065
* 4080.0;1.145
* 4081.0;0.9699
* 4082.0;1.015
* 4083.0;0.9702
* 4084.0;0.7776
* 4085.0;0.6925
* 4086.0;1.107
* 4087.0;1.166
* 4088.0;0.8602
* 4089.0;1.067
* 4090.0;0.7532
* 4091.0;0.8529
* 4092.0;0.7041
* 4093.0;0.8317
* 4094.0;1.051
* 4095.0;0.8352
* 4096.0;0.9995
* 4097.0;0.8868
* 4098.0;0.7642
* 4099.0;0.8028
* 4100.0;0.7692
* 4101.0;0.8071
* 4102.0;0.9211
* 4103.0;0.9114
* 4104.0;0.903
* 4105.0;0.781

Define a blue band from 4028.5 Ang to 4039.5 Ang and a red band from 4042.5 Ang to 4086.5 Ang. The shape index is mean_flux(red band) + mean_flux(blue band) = 1.879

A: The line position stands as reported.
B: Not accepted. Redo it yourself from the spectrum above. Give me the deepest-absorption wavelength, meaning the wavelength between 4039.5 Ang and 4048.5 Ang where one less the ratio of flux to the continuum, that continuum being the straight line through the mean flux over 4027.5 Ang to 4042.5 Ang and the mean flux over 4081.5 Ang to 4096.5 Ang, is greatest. 4044.0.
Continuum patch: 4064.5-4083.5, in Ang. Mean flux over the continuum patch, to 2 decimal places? 1.02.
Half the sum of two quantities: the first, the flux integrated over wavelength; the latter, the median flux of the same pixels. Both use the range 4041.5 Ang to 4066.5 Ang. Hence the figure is 12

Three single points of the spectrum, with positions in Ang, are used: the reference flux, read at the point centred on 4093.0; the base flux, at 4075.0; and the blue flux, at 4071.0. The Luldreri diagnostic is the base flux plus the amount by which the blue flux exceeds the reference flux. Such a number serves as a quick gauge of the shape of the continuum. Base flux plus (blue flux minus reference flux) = 1.35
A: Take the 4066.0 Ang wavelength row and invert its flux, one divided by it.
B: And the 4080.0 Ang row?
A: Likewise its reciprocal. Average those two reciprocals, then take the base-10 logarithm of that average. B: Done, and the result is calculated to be -0.027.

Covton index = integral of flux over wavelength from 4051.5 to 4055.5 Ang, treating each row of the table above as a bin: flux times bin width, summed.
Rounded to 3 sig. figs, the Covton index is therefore 3.67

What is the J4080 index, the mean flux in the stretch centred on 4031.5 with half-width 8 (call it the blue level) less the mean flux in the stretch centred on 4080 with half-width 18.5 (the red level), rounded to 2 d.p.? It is -0.05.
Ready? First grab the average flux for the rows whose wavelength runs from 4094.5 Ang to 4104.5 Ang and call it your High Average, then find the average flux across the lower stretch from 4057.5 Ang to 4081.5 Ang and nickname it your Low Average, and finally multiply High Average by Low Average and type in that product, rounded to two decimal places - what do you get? 0.86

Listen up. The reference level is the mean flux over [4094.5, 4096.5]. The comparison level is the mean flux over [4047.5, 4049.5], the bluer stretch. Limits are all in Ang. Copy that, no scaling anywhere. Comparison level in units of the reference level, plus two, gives 2.85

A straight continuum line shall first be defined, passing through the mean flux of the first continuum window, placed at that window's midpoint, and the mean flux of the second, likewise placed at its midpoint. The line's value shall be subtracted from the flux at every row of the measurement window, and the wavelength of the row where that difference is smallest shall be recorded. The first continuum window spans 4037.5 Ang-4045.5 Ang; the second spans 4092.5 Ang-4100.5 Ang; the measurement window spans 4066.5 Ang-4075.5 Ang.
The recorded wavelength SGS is 4074.0 Ang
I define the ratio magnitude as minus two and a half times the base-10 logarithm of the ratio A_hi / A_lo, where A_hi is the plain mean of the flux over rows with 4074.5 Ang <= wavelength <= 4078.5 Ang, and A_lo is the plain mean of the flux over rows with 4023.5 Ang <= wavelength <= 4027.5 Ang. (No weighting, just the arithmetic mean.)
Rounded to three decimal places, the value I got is -0.051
